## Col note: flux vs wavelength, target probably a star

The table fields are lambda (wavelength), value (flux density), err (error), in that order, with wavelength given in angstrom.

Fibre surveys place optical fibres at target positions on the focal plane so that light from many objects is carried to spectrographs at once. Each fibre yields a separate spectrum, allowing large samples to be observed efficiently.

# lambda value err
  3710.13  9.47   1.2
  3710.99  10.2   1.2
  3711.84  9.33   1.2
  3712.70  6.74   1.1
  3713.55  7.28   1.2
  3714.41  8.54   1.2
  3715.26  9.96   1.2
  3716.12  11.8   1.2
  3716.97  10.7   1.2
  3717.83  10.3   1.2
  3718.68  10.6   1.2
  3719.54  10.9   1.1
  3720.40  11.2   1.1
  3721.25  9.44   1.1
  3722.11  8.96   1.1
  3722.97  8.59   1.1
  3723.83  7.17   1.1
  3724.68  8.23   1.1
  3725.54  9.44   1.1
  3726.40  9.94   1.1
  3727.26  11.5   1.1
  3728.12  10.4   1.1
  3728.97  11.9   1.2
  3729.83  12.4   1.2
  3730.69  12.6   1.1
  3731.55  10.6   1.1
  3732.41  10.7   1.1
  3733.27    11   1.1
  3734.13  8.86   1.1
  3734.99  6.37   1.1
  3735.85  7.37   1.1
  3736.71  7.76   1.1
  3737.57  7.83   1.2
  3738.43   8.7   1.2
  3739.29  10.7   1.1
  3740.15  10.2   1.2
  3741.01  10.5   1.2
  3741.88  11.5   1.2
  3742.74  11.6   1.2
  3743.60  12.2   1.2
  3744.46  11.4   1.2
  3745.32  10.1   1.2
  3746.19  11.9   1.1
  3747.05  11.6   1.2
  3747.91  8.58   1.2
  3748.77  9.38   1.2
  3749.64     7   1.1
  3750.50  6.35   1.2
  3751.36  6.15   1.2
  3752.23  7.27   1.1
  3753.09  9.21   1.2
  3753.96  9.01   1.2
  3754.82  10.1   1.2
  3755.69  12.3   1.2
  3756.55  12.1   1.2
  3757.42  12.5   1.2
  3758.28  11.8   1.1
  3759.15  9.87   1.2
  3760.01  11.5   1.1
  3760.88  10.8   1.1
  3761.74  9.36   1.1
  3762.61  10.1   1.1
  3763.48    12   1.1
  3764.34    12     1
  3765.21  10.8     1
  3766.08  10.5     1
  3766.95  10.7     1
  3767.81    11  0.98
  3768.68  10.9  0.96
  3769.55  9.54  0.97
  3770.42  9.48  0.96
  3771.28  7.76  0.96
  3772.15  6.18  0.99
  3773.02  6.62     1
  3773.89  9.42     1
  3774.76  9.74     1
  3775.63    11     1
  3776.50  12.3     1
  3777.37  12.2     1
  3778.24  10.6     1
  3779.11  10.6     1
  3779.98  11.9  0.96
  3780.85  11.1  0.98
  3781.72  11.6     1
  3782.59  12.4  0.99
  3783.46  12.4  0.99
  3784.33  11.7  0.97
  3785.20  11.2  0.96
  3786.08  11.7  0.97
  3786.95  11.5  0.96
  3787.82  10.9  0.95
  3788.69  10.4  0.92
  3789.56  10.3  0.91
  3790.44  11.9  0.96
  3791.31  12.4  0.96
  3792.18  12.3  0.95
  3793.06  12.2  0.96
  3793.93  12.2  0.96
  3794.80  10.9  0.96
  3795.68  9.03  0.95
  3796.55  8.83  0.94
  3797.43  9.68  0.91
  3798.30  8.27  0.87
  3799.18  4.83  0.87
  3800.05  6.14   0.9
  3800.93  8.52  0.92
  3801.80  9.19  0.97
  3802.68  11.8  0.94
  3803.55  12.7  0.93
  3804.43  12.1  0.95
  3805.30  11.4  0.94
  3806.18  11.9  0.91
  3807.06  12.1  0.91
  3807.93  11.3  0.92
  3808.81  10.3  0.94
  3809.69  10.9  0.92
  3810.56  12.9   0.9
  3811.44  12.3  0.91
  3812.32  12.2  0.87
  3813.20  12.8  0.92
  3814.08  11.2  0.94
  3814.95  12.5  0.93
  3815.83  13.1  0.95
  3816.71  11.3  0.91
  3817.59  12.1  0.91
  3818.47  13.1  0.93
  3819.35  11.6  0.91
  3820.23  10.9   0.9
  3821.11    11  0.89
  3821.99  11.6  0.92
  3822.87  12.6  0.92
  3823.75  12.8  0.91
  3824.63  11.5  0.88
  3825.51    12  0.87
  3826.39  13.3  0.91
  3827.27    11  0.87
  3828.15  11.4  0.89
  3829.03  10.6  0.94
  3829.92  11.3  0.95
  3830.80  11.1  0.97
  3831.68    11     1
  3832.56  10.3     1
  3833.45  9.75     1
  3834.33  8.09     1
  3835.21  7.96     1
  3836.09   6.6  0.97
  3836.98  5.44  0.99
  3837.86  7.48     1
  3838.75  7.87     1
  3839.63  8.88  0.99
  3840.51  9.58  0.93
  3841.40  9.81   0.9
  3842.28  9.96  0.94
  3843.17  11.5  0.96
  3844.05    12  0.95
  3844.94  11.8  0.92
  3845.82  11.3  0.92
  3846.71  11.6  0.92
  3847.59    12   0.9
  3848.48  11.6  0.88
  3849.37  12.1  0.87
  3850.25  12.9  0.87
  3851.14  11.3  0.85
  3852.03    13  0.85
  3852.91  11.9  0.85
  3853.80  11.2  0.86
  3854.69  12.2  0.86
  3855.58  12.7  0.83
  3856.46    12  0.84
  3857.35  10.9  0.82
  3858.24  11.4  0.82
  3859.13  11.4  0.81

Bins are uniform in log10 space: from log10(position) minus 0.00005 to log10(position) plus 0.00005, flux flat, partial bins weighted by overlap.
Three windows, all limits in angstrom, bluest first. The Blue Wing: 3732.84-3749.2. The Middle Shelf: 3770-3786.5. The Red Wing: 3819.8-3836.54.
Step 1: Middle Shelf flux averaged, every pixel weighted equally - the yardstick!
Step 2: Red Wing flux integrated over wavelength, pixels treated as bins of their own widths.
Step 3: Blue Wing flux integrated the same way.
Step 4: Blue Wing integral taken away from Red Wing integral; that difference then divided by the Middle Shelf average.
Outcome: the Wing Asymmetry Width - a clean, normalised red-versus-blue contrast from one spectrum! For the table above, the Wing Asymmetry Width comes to 1.8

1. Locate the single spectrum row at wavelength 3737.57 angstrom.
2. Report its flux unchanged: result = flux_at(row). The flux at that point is 7.83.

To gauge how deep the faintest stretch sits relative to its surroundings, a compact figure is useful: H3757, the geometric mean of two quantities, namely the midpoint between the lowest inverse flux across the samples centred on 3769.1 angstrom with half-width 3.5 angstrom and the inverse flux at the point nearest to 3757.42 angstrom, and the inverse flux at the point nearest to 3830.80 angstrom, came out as 0.088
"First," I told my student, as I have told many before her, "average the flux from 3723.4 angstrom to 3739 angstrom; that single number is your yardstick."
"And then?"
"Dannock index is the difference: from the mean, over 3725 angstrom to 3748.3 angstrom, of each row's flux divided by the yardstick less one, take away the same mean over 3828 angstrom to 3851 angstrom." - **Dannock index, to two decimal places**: 0.01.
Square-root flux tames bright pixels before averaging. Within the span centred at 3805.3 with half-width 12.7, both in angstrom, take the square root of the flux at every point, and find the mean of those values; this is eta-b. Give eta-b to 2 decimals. 3.28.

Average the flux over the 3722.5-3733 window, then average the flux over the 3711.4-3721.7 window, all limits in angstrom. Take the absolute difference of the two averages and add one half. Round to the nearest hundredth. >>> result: 1.06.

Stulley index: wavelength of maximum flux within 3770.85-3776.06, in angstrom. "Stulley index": 3775.63 angstrom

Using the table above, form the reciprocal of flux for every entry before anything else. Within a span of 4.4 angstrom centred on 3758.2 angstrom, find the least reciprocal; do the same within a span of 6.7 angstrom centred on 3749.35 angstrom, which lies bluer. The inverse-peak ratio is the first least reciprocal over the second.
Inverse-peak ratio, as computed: 0.95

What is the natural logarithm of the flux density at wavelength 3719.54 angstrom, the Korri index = 2.39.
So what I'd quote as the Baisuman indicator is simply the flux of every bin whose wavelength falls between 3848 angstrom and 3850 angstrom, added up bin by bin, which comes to 24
